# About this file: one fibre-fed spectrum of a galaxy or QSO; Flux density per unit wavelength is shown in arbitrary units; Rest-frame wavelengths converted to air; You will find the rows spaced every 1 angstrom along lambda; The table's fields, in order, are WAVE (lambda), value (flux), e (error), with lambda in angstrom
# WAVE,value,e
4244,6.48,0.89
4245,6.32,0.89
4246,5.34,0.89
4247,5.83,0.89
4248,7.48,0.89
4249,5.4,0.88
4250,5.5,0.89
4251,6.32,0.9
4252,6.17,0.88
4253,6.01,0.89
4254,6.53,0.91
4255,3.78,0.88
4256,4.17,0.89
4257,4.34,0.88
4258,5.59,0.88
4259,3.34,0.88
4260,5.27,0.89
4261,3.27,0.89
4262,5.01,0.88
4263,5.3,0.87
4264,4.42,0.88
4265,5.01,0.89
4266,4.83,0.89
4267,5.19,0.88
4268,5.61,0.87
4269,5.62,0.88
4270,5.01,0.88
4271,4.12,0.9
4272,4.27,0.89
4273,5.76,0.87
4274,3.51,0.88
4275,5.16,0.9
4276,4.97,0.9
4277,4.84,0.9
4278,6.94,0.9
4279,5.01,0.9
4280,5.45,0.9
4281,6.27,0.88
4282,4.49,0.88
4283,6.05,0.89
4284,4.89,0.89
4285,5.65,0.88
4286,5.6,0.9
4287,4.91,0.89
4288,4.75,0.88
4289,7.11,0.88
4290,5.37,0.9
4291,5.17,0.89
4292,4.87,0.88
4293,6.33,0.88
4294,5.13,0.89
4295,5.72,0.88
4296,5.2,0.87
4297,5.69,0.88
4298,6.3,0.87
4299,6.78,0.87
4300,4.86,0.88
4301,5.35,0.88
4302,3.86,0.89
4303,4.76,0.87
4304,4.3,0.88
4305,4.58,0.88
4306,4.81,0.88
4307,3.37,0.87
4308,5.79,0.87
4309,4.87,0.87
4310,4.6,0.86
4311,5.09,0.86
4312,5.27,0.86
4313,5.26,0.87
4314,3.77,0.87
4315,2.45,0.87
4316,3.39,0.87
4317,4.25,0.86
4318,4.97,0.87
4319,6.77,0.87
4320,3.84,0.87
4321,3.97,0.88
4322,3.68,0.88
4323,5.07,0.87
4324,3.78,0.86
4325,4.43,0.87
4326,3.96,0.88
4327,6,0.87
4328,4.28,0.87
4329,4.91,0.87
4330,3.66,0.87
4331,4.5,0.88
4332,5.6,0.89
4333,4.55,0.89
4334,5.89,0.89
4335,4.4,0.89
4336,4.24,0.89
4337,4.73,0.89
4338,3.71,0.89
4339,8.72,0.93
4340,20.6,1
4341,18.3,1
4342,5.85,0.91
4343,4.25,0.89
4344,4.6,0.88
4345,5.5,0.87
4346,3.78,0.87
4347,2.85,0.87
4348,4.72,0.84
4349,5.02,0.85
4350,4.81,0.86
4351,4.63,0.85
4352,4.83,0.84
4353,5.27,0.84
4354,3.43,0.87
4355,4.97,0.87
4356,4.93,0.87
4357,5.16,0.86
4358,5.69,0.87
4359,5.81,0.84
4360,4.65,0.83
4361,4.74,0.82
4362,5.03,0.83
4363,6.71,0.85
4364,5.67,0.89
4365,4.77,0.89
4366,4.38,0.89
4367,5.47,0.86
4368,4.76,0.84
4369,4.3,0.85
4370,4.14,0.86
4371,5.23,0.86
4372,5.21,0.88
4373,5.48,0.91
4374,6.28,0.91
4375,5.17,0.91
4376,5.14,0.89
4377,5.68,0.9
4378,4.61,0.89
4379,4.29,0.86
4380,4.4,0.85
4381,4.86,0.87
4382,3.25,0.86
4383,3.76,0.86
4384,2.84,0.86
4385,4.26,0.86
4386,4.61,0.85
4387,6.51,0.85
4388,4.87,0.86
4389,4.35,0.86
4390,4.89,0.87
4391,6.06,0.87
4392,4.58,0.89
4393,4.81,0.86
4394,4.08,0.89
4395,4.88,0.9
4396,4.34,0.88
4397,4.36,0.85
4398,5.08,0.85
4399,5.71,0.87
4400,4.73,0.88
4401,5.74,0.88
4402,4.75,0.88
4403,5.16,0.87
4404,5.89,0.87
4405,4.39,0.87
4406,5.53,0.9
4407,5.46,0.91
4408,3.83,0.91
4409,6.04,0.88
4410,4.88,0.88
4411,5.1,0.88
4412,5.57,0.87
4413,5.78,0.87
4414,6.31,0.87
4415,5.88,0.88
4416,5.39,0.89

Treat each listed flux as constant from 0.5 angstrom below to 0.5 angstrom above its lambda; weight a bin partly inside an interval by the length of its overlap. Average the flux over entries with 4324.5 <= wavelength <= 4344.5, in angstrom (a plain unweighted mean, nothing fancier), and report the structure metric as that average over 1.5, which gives 4.24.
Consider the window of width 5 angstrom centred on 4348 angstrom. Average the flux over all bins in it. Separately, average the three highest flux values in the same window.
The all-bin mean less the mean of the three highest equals -0.61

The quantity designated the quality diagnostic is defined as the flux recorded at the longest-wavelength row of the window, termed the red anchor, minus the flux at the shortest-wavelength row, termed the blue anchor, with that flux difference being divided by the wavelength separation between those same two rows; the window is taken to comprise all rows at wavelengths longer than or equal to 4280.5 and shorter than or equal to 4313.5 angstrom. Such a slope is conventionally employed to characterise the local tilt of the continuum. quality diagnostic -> -0.032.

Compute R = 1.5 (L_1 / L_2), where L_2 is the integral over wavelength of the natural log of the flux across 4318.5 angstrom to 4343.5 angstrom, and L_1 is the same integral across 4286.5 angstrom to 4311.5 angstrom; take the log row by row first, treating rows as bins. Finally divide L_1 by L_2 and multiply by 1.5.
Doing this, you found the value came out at 1.47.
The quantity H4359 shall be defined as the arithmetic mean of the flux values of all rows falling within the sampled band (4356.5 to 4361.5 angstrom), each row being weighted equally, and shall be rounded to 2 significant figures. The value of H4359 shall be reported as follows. 5.2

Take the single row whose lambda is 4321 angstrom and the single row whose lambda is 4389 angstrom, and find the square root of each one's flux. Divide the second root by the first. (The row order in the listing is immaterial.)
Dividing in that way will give 1.05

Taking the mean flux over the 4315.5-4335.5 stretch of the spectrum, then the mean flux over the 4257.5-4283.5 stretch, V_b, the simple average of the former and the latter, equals 4.80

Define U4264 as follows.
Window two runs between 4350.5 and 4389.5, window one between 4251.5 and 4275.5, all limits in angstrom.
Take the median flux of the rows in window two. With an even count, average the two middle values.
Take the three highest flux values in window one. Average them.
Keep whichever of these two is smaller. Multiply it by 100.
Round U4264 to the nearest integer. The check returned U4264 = 486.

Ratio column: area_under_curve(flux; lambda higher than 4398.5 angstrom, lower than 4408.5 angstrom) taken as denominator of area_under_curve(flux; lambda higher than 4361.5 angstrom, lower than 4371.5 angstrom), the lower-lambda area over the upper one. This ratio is 0.99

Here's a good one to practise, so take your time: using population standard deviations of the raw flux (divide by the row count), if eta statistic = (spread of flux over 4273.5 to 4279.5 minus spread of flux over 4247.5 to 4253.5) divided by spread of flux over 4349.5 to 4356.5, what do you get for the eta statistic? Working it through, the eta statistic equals 0.6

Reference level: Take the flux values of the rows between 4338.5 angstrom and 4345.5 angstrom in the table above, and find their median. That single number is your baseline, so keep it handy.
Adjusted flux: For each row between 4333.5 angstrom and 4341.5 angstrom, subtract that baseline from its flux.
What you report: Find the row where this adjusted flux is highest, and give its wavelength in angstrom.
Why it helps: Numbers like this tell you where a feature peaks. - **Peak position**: 4340 angstrom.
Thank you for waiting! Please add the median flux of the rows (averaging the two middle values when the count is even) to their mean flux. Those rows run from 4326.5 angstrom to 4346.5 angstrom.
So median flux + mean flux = 11.1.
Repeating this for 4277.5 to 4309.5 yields 10.5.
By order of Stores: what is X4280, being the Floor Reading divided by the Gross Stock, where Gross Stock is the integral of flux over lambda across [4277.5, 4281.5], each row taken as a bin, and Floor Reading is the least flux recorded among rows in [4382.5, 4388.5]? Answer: 0.12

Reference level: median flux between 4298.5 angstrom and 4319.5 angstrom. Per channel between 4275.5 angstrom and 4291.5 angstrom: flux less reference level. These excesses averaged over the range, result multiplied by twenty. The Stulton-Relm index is 13.1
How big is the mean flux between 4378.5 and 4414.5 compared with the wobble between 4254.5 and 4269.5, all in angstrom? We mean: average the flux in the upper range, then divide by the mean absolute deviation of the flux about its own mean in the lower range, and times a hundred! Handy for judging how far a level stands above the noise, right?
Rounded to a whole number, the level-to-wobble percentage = 736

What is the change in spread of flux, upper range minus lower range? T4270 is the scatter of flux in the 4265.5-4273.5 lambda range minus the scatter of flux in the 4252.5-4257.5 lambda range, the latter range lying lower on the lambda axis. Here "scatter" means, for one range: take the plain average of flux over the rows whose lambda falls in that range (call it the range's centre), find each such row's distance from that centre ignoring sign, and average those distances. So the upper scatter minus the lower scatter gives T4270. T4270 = -0.55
